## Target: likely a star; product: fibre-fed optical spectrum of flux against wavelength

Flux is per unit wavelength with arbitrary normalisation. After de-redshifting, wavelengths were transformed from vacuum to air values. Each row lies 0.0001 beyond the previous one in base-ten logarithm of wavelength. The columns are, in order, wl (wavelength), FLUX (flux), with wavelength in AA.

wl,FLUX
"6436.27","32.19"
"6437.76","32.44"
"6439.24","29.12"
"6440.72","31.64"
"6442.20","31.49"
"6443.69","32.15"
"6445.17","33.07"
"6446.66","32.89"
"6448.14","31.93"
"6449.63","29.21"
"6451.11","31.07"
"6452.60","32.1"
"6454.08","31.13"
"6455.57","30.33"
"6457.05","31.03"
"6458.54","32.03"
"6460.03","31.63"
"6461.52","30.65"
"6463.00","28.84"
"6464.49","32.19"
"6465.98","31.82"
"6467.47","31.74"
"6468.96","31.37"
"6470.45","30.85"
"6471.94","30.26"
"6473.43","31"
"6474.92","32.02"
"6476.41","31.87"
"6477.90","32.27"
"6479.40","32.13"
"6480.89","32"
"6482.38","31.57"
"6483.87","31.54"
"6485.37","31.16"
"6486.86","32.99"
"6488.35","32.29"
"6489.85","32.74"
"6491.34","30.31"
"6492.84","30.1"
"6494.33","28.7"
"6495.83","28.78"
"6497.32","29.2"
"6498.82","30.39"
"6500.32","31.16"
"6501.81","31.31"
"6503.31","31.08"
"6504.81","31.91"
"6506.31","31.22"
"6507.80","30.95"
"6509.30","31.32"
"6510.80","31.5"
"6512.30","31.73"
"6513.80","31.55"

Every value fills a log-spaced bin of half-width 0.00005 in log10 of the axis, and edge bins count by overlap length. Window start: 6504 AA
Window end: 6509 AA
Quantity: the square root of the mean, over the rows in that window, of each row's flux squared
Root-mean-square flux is 31.4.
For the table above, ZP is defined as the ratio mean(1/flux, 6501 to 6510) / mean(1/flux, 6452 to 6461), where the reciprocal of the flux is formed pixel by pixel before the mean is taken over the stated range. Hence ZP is 1.002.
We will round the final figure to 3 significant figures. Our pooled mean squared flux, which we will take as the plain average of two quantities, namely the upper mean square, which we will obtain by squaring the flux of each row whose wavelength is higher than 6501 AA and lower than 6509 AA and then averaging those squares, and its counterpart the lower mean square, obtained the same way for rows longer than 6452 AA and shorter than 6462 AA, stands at 979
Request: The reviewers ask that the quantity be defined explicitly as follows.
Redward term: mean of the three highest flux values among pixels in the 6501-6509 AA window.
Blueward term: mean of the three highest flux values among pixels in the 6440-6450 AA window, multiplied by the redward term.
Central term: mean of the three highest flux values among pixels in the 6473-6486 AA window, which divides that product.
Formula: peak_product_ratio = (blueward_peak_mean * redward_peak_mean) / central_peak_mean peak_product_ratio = 32.0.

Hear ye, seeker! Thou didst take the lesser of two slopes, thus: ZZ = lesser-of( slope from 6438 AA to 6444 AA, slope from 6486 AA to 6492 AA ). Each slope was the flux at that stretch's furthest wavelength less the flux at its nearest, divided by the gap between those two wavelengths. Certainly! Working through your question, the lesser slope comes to -0.60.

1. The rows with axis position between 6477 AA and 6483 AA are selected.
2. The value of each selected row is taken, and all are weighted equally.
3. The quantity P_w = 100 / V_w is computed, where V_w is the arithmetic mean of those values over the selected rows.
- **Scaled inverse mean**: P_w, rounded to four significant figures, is 3.126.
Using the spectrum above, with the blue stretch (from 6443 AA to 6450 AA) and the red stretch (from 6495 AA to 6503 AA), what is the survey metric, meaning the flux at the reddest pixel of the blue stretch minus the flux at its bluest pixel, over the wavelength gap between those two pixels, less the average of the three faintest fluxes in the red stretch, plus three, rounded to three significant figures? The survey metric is -27.0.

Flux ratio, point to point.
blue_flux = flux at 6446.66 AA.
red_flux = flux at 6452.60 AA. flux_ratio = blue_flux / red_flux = 1.02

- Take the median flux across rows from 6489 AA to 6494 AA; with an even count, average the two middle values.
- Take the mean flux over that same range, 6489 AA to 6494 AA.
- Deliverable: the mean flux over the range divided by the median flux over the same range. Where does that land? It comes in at 1.02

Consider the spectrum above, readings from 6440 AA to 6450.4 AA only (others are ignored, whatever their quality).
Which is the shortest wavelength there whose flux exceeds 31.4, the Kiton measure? 6440.72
